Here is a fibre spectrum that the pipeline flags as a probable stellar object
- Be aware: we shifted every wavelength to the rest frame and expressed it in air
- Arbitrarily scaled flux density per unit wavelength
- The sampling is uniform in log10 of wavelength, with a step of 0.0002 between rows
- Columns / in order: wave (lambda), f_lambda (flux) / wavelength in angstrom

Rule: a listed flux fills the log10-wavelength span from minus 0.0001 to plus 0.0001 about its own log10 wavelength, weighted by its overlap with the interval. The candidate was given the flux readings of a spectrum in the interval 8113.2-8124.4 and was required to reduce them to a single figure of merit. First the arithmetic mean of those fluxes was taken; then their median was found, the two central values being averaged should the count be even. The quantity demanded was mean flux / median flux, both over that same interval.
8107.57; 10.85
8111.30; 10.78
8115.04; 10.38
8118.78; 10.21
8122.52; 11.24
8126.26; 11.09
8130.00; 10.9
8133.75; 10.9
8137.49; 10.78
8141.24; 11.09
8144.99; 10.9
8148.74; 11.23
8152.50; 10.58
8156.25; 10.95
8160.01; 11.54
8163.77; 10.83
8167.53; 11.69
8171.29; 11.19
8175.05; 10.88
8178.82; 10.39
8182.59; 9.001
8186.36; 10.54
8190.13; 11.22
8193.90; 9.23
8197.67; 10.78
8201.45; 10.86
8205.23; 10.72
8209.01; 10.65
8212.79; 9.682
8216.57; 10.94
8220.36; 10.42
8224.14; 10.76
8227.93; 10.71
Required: 1.02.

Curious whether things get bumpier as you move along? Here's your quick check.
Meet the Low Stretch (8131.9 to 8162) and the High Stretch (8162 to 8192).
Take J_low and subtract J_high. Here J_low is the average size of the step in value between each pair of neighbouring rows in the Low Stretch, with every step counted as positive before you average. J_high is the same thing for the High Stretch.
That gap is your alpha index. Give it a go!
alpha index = -0.46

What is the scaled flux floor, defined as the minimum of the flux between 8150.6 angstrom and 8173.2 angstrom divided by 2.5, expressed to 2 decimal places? 4.23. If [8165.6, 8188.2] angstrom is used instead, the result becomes 3.60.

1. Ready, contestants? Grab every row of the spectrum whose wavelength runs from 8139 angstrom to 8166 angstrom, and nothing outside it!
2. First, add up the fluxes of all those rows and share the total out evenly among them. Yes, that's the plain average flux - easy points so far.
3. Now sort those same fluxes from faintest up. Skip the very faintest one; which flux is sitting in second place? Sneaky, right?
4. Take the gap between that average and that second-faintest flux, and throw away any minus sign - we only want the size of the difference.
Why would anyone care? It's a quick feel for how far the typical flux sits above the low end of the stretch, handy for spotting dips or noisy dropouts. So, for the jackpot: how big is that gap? 0.2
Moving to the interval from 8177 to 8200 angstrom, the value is 1.0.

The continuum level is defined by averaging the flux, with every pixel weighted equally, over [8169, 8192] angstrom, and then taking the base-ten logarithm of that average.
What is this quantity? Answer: 1.02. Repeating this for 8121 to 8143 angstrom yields 1.04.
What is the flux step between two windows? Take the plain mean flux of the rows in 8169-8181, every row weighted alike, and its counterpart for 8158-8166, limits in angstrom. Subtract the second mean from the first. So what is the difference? -0.4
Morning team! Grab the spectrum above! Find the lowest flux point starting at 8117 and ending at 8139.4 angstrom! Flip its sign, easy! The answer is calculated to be -10.2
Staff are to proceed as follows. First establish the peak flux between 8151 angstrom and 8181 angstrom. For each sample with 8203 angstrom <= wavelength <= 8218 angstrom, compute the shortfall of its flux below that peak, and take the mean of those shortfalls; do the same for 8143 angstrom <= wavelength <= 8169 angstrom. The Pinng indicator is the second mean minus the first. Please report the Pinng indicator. -0.60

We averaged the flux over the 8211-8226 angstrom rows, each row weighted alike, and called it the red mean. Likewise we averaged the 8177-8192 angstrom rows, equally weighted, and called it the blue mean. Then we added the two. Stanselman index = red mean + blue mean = 20.7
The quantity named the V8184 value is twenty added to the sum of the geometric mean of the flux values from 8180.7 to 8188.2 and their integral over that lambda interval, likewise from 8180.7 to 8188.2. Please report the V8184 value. 103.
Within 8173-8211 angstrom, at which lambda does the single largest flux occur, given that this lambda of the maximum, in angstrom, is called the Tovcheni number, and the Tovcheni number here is 8190.13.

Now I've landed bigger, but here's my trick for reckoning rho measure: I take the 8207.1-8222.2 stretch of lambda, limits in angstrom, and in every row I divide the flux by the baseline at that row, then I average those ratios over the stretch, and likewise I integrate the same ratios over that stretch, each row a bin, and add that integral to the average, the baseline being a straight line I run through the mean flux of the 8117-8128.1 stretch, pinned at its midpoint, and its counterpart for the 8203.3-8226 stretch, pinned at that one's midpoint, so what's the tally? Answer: 16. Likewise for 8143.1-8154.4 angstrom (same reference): 12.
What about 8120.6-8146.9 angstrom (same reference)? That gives 28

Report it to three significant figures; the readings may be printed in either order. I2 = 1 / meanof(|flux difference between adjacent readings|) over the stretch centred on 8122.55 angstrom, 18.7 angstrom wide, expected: 2.60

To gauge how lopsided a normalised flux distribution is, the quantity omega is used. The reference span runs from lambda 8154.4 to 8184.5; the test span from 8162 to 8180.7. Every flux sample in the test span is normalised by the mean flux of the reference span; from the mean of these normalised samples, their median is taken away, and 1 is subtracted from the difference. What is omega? -0.99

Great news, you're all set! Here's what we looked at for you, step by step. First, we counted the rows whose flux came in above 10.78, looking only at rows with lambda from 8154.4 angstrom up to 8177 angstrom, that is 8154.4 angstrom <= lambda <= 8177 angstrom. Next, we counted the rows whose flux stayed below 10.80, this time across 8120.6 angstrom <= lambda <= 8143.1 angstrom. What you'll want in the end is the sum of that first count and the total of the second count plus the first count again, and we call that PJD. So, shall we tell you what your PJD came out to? 13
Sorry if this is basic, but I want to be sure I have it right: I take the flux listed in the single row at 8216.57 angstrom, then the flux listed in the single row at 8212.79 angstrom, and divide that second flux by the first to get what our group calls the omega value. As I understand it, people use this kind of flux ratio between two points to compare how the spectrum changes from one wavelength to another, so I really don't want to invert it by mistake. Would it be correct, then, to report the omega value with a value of 0.89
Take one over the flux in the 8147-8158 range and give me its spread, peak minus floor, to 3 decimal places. 0.005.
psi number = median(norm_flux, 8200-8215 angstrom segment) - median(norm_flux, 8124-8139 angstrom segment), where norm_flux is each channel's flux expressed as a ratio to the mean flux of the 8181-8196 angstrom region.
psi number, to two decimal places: -0.02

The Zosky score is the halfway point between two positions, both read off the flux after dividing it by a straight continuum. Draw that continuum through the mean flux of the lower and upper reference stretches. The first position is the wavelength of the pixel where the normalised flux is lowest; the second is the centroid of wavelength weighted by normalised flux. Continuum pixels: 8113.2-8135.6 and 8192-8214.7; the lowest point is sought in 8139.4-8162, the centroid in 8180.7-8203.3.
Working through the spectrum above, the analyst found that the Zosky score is 8172.4 angstrom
